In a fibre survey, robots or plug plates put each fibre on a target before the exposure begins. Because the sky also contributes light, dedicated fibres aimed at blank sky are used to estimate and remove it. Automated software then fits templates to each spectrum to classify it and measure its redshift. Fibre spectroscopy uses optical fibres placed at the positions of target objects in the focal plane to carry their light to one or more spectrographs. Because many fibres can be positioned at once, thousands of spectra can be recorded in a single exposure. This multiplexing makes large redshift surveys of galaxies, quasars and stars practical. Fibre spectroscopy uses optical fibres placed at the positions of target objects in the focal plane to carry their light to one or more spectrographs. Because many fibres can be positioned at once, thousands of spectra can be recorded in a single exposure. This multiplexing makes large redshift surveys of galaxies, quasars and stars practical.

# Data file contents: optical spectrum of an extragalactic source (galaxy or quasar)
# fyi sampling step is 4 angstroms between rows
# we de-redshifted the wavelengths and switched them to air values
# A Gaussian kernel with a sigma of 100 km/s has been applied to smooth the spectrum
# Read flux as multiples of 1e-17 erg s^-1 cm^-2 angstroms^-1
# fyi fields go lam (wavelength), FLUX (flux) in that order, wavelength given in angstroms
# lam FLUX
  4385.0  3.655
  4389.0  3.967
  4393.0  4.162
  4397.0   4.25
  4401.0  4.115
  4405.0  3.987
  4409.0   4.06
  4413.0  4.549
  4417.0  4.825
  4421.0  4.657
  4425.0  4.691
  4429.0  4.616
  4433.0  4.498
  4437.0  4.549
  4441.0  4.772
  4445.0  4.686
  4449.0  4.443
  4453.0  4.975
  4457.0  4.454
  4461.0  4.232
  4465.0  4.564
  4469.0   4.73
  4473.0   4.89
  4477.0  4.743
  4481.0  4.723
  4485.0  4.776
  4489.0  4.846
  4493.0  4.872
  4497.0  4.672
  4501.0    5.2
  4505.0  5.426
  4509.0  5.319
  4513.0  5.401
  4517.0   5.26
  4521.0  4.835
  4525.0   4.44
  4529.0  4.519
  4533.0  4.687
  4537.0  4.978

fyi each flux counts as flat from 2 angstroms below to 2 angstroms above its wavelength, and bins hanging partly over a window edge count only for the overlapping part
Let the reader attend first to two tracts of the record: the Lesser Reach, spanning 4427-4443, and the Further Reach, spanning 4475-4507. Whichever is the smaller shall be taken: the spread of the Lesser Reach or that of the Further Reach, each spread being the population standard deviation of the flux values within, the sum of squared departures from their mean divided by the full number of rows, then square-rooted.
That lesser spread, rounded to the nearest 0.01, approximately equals 0.10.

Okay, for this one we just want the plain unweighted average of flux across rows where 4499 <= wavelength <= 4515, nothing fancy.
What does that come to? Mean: 5.3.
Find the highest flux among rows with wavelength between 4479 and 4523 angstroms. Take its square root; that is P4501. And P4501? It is 2.33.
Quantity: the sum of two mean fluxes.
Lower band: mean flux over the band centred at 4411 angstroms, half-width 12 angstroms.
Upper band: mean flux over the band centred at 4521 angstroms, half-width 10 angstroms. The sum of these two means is 9.3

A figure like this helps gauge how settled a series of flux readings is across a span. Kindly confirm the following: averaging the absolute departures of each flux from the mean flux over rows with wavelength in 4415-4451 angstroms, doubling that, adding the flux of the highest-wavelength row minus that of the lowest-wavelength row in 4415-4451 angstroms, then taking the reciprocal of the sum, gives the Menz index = -5.4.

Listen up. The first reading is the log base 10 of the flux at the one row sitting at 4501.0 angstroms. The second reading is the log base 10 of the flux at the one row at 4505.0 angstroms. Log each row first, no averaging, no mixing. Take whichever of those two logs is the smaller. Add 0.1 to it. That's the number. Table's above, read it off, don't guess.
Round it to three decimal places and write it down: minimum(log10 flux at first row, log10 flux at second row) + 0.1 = 0.816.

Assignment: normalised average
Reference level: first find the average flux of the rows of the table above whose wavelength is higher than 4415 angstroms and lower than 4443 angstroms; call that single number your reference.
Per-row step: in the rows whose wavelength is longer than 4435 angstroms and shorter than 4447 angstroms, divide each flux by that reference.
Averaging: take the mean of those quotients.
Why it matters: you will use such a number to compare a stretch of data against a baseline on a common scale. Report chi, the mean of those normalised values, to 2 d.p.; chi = 1.00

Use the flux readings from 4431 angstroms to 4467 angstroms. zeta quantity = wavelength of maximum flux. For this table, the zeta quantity 4453.0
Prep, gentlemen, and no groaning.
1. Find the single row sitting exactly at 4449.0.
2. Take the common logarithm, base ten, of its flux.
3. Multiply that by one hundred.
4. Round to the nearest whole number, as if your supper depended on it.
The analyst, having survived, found 65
